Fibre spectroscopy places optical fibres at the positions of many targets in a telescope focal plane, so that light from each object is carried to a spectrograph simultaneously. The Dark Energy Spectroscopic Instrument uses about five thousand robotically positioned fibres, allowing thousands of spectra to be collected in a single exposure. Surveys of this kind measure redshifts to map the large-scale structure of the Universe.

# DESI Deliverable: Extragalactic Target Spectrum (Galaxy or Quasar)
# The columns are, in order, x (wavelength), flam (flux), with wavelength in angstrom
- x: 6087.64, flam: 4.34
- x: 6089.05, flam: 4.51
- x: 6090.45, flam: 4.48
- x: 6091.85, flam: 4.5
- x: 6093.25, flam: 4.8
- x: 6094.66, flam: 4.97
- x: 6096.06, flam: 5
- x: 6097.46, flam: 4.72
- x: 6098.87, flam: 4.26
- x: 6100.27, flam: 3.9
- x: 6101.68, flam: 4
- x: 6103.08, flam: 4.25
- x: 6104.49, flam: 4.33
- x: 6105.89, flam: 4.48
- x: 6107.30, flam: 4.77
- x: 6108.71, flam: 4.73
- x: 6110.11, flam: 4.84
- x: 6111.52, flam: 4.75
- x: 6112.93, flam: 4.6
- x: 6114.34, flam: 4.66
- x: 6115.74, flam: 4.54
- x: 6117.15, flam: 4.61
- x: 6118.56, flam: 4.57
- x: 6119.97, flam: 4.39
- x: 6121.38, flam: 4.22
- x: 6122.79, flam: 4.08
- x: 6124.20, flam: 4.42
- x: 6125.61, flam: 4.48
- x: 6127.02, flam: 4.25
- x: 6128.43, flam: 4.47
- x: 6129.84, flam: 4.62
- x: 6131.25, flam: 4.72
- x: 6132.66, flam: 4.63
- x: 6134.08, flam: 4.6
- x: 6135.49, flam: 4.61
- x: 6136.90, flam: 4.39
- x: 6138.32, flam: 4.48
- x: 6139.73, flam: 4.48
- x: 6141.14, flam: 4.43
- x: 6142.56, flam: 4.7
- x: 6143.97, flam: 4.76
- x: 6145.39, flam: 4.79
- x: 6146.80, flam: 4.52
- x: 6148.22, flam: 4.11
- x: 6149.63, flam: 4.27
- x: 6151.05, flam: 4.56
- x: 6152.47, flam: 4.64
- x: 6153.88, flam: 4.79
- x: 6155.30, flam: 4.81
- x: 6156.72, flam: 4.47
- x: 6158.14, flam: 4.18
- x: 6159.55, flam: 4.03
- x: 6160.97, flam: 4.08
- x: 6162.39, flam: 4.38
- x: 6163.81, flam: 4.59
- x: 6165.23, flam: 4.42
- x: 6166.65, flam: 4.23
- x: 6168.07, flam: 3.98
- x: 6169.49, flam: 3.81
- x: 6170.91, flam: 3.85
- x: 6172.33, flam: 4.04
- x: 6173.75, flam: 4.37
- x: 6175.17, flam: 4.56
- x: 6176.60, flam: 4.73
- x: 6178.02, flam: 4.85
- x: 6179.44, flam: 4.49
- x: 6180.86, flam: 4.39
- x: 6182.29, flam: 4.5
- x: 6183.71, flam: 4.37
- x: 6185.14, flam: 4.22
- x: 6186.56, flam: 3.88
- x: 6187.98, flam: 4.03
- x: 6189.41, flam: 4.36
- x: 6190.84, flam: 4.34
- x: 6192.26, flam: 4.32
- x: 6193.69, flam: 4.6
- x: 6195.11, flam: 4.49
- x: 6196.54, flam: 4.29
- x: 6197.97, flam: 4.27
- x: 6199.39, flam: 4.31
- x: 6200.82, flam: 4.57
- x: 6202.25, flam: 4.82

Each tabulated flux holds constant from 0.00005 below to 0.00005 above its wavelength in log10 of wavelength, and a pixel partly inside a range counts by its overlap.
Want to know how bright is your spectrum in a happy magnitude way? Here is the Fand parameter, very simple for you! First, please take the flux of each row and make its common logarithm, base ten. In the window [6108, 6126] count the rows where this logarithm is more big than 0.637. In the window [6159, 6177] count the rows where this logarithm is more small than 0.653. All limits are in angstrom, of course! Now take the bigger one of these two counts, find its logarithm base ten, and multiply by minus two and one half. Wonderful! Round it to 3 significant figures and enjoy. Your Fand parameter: -2.60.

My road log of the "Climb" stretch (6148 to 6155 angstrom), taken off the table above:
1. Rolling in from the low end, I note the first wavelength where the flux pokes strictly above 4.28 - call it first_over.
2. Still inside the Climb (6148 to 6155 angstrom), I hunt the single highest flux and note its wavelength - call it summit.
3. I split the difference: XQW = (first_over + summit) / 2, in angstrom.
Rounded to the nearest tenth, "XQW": 6152.5 angstrom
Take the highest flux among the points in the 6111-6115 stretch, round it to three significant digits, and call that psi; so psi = 4.75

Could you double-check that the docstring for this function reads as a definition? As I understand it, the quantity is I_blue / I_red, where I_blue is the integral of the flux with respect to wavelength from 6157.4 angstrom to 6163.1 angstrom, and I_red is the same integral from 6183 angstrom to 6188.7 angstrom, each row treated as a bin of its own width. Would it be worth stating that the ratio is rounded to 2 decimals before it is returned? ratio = 1.01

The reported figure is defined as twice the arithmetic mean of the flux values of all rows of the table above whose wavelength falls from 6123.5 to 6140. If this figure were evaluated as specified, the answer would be 9.03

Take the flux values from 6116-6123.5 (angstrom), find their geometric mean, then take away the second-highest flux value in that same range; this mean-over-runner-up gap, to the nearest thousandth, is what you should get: -0.201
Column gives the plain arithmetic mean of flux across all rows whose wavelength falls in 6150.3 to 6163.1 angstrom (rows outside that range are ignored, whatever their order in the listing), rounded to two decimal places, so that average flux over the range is 4.44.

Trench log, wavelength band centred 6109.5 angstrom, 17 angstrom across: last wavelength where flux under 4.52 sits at 6105.89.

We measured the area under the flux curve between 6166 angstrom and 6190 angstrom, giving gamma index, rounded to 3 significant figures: 103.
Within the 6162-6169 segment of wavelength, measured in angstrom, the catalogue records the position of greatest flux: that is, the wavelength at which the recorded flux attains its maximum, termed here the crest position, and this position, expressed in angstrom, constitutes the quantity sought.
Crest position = 6163.81 angstrom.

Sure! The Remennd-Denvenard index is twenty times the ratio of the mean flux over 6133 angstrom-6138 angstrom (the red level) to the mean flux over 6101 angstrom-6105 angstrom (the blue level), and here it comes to 21.6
